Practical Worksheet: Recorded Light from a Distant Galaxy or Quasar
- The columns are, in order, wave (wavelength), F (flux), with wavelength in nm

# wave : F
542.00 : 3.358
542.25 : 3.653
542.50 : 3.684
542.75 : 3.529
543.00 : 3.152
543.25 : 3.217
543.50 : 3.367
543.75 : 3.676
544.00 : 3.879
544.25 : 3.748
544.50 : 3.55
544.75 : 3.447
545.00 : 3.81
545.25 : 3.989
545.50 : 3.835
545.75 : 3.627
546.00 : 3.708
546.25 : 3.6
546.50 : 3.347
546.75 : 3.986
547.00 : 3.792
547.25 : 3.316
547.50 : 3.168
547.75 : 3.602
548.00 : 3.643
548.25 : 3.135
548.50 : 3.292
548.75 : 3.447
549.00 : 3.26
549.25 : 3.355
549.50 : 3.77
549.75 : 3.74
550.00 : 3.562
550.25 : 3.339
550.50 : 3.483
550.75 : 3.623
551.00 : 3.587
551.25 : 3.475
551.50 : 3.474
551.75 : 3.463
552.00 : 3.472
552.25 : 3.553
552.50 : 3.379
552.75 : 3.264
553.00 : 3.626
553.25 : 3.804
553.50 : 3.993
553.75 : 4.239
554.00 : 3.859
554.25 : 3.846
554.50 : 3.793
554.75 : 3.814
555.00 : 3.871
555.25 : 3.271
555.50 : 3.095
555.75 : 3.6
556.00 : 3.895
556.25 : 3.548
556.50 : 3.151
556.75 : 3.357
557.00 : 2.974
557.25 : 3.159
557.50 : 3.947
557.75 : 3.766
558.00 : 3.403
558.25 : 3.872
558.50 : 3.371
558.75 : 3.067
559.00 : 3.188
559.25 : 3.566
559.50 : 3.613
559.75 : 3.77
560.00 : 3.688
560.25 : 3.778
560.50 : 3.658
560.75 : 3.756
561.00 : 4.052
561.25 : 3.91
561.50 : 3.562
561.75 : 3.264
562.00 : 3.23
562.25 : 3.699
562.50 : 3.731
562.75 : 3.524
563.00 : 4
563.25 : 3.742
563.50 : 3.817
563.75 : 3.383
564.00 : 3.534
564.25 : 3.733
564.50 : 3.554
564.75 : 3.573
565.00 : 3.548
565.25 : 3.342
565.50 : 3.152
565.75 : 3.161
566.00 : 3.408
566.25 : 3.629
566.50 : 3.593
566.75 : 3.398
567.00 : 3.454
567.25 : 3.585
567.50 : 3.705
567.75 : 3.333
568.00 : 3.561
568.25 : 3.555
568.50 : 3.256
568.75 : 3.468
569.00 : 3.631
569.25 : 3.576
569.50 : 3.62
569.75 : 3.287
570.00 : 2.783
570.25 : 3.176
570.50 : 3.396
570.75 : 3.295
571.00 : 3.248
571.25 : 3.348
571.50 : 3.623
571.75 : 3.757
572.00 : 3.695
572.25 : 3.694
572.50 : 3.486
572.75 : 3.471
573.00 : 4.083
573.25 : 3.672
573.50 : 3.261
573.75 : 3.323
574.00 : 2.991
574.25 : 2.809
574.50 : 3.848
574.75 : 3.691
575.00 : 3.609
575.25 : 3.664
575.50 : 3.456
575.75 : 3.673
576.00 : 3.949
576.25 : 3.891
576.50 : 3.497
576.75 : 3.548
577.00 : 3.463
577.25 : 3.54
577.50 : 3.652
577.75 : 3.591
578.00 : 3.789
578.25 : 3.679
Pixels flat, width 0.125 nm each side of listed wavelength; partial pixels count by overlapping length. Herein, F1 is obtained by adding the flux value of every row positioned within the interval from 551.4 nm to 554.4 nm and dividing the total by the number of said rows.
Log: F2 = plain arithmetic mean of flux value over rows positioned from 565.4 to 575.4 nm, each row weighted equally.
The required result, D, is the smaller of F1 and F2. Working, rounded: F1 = 3.66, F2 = 3.46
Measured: 3.46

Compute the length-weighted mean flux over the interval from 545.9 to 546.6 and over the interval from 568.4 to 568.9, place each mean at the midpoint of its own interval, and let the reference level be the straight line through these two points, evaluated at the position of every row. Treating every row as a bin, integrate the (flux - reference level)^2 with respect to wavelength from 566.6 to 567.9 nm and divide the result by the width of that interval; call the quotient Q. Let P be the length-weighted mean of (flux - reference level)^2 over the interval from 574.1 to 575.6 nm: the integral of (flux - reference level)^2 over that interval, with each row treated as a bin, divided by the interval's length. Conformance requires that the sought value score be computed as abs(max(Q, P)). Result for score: 0.147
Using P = 0.15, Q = 0.029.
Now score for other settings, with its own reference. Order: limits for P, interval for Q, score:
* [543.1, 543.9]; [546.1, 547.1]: 0.073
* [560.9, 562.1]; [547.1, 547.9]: 0.134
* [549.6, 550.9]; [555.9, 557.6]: 0.122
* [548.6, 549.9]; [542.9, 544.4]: 0.079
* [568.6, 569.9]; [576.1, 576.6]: 0.195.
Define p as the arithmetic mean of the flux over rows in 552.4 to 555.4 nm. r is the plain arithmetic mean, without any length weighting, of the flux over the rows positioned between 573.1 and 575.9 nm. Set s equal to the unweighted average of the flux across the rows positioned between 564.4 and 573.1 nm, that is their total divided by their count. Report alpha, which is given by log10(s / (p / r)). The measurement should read 0.507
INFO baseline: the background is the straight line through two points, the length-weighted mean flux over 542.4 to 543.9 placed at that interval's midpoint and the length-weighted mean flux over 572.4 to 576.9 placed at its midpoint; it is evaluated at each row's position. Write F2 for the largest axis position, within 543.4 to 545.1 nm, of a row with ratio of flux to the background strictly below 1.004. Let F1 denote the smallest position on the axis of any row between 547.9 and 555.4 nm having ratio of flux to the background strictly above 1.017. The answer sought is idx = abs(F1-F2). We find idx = 3.25 nm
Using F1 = 548.00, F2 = 544.75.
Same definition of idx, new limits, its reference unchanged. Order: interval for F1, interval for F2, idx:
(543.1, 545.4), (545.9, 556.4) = 11.75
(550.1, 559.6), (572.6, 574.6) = 23.50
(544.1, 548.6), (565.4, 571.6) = 27.00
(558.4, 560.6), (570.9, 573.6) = 14.25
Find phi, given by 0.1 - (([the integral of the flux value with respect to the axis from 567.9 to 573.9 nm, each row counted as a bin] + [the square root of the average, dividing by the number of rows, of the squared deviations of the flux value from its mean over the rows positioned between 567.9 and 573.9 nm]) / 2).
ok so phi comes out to -10.4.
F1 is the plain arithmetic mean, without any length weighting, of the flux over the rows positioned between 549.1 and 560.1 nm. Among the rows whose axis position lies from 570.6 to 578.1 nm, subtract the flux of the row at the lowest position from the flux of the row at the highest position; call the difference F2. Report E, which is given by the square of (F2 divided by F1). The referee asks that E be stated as 0.0192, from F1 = 3.56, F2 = 0.49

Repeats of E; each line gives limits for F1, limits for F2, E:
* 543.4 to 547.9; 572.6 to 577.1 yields 0.0000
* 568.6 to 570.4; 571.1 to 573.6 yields 0.0007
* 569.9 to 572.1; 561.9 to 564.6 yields 0.0092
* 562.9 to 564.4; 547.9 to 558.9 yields 0.0242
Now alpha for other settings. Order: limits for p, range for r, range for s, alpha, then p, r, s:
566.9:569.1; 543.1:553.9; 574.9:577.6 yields 0.568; 3.51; 3.57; 3.63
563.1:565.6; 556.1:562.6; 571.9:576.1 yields 0.551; 3.54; 3.54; 3.55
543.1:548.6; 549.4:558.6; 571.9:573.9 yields 0.555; 3.58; 3.58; 3.59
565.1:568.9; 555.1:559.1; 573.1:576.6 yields 0.544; 3.44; 3.42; 3.52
